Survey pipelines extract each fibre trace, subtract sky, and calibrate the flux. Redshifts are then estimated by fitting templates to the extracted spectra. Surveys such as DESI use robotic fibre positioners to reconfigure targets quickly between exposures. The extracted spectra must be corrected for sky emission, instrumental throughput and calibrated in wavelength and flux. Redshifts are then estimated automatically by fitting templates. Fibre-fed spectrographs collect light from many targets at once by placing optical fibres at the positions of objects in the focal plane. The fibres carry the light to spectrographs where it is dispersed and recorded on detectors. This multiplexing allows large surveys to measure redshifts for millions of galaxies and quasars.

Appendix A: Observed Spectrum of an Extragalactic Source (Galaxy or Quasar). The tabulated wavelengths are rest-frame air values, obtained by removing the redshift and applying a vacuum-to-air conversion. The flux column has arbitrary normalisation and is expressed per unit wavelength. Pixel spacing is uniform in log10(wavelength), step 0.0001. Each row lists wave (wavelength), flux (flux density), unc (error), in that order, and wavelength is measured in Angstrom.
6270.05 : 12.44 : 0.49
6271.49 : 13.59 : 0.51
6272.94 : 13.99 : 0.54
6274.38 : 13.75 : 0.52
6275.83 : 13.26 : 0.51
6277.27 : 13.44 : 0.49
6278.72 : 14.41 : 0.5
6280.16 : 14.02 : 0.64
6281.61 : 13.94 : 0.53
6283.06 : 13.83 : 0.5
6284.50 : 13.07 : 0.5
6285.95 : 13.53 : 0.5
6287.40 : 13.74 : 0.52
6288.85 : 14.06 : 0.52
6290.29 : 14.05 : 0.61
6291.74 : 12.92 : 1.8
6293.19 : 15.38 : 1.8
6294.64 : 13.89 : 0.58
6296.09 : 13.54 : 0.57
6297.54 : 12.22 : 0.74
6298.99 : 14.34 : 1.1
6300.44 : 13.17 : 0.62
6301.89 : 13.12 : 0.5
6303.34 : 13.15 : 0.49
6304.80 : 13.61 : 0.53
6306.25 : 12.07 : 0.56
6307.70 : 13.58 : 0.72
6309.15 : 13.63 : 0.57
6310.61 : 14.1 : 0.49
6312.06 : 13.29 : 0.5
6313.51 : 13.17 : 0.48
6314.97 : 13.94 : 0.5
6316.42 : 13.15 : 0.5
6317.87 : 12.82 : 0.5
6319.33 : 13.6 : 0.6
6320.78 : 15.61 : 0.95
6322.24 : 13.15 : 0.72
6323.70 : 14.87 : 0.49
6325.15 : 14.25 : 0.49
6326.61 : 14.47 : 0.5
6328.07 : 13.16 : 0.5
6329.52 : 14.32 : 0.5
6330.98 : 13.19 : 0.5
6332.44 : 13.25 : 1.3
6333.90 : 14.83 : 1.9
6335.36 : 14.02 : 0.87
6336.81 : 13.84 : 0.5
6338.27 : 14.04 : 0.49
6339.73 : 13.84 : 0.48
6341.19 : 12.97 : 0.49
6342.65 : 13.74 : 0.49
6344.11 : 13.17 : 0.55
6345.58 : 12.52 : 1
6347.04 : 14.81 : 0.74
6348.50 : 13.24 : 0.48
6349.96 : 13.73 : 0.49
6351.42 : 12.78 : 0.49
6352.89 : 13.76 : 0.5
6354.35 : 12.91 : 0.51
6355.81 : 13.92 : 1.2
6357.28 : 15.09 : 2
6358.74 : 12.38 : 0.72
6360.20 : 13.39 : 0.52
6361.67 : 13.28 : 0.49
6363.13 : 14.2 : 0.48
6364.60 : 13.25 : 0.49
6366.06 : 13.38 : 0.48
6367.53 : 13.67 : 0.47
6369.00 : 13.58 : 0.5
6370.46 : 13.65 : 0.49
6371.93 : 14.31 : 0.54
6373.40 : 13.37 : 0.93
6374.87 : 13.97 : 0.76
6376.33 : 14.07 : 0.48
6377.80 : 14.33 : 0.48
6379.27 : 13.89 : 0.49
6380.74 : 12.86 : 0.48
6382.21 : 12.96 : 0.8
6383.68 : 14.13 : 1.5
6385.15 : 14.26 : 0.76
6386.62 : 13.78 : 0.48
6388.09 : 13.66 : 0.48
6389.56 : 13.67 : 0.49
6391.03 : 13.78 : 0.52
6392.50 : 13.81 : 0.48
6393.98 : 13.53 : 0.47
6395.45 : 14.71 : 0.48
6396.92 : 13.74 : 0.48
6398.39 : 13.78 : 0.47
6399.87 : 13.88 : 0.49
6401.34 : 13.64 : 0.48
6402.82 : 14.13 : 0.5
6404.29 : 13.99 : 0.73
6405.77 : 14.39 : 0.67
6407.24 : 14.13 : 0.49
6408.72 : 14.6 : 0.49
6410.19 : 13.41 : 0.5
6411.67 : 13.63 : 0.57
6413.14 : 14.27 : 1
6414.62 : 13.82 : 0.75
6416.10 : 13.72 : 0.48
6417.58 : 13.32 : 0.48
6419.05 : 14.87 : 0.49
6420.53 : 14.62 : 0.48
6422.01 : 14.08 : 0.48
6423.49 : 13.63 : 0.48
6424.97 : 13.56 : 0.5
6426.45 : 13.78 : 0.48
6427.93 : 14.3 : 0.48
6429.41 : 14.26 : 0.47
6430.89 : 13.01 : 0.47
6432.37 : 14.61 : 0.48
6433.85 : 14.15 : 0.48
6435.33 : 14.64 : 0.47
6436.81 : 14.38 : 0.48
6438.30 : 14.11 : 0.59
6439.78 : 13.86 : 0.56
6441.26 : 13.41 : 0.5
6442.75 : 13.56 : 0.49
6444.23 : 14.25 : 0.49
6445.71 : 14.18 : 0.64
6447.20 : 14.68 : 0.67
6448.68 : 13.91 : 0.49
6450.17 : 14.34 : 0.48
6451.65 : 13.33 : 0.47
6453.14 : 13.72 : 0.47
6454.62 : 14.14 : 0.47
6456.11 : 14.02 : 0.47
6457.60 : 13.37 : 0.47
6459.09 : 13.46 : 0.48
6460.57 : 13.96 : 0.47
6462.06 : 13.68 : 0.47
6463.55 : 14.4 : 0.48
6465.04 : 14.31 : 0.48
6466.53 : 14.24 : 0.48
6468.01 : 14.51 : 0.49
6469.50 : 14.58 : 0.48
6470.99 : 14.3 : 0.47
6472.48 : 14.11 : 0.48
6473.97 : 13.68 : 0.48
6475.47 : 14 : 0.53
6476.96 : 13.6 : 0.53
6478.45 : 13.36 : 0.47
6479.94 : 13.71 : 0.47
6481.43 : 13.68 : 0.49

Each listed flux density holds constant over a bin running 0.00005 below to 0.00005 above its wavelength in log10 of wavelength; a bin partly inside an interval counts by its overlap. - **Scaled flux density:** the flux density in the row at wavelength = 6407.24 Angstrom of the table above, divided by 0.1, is 141.3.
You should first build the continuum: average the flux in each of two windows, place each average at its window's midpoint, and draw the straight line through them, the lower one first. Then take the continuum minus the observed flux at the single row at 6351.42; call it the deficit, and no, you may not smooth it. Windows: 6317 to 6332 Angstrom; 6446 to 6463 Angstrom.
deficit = 1.1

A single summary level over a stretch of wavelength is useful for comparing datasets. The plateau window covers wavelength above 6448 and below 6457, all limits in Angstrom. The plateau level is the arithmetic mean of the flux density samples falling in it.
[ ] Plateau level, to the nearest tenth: 13.9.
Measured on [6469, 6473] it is 14.3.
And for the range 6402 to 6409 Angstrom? 14.2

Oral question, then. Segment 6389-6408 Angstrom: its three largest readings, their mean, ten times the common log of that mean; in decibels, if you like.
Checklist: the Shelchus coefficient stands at 11.6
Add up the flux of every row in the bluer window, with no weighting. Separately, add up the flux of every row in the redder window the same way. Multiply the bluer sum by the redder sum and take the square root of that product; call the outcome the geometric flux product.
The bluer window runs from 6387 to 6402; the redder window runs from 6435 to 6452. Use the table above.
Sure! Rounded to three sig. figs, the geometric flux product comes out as 153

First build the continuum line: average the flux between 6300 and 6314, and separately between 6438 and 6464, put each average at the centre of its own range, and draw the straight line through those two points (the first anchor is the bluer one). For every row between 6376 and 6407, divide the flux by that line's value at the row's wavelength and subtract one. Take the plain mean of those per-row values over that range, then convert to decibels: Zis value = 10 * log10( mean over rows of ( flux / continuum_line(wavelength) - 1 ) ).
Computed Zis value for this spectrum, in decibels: -18.2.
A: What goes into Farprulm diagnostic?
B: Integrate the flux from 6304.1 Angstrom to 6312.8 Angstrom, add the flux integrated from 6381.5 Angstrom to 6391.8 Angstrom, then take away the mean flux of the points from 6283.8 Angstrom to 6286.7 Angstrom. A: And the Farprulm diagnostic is 245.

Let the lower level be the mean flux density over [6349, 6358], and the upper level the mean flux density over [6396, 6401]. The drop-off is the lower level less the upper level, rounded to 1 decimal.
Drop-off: -0.1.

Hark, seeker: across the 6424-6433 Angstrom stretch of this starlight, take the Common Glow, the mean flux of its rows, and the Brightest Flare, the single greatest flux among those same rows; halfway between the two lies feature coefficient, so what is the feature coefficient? 14.3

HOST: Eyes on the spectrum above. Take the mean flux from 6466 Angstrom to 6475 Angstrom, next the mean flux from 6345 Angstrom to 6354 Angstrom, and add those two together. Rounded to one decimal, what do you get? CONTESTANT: 27.7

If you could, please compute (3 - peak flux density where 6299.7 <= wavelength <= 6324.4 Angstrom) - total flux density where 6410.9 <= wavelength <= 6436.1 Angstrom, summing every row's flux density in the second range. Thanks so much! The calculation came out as -251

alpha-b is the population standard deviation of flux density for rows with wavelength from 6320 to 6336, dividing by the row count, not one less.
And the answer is 0.80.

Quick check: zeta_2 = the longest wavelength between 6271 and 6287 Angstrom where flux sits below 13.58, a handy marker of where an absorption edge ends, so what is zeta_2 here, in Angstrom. 6285.95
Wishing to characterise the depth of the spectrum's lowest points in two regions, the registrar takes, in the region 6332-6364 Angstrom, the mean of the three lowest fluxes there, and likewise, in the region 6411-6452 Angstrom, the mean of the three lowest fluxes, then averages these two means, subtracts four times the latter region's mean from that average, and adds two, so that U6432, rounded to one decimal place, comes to -38.0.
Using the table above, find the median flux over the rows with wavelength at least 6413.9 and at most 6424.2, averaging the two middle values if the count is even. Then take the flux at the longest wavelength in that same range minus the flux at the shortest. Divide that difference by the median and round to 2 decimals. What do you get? -0.01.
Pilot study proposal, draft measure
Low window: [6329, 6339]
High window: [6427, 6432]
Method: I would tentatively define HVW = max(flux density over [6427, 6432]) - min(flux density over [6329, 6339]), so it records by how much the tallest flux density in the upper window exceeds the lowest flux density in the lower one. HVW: 1.11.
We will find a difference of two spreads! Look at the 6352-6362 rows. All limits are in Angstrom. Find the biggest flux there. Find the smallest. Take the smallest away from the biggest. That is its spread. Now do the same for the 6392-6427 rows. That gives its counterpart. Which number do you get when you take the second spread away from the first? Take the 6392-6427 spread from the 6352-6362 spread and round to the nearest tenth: 1.2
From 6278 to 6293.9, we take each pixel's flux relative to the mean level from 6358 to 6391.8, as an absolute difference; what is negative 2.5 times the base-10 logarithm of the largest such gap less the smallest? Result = -0.54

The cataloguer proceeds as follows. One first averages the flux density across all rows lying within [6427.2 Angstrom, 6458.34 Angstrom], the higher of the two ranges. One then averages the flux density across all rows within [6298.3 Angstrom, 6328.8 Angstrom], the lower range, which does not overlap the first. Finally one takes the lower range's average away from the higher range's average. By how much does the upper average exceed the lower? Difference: 0.38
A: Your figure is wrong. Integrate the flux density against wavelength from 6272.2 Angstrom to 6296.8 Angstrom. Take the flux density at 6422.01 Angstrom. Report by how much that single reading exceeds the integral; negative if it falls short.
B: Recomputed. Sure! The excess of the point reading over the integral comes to -326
